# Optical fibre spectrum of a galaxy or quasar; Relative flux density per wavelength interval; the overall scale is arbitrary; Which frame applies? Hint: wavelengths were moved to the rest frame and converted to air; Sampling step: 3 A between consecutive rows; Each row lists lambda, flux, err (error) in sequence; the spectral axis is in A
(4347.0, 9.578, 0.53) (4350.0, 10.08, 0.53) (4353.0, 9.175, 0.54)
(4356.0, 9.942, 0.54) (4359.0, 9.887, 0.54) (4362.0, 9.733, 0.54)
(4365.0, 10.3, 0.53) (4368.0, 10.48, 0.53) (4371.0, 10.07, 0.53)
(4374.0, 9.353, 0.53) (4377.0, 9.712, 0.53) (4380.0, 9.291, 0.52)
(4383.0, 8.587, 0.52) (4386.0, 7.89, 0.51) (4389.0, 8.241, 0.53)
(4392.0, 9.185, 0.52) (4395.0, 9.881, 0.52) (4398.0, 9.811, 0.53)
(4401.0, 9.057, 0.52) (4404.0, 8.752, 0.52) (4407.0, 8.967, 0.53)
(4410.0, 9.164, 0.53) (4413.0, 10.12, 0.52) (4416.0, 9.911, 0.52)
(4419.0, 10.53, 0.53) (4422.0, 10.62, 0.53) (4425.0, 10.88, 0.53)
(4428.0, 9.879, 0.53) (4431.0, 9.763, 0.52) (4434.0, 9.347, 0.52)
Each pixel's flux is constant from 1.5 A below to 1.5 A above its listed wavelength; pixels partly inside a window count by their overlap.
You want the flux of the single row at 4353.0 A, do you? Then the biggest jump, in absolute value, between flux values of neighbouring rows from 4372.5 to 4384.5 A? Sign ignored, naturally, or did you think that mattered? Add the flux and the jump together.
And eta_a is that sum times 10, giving 99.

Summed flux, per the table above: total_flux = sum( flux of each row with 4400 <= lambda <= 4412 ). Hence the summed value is 35.9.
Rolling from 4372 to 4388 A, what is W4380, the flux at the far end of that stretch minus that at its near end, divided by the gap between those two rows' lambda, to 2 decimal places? -0.12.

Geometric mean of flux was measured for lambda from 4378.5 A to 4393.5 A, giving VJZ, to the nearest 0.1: 8.6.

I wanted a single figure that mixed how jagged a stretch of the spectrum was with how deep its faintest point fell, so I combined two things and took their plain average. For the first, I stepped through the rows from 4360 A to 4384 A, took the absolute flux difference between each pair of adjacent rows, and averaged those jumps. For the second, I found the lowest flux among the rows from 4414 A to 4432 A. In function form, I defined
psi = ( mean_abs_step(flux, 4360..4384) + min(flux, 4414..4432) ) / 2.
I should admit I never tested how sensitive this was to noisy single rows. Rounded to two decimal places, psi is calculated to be 5.12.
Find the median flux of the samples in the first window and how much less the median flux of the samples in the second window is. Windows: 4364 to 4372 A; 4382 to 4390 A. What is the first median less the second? 2.1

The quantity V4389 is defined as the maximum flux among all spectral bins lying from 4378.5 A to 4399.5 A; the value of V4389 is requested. 9.881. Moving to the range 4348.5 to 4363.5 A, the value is 10.08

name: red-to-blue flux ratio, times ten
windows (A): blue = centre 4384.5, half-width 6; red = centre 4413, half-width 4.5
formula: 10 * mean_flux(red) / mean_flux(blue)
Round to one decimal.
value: 11.4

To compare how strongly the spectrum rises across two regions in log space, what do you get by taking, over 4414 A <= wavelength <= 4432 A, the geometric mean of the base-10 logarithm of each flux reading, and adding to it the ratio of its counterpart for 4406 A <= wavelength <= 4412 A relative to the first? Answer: 1.96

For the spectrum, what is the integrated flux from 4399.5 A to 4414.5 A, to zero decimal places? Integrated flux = 138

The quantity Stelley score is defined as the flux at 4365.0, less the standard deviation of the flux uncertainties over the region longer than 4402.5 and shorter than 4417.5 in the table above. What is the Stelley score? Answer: 10.3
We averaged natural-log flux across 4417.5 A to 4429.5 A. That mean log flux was 2.35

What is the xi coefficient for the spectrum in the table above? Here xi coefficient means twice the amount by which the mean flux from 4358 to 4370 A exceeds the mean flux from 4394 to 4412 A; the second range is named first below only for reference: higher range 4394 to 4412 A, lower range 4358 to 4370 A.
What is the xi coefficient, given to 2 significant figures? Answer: 1.7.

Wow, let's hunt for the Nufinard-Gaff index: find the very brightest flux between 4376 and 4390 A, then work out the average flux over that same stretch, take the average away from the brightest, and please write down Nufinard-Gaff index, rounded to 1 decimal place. 1.0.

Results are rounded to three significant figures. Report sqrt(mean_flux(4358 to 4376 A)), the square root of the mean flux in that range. 3.16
